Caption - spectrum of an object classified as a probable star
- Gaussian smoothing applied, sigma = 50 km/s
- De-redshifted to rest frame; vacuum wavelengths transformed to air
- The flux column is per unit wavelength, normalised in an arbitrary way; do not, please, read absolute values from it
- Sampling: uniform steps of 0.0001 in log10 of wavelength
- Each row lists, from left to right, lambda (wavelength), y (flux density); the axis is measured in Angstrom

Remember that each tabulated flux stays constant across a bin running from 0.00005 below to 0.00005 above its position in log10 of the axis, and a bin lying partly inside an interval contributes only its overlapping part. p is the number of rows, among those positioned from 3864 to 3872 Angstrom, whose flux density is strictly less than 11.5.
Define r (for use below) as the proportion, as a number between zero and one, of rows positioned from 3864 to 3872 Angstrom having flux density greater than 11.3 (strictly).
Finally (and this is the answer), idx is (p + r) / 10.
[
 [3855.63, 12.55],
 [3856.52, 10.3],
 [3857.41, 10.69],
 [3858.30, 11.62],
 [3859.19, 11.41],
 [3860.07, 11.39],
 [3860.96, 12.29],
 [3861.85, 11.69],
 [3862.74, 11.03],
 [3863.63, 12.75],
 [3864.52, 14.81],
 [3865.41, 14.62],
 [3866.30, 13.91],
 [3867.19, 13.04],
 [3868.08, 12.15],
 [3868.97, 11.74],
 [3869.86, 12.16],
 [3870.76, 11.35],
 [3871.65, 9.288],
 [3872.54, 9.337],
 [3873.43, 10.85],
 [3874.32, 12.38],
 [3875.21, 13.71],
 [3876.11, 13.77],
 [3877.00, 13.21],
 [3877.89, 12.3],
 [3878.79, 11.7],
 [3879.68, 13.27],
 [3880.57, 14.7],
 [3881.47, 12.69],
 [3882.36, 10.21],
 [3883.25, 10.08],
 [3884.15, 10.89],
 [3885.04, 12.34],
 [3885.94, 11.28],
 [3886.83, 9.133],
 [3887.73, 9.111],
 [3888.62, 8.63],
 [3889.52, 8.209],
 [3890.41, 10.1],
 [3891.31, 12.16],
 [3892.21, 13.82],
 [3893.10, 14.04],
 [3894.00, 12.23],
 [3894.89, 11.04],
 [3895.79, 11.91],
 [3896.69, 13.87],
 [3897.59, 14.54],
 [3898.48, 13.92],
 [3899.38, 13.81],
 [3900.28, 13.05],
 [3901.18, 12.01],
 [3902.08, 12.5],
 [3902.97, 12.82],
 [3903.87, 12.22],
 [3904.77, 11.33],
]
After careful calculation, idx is 0.29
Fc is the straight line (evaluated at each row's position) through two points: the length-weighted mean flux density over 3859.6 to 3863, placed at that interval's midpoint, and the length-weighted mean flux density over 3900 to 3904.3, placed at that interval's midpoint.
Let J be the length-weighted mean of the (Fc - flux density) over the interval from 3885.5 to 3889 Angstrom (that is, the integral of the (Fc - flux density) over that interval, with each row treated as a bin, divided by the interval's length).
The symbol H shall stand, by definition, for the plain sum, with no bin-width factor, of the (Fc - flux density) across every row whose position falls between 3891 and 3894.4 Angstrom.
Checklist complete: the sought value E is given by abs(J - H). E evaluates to 5.7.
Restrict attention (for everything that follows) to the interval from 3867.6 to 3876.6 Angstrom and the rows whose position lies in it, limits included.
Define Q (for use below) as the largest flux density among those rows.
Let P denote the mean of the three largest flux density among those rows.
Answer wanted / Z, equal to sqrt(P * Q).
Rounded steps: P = 13.3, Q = 13.77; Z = 13.5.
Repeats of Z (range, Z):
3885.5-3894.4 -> 13.7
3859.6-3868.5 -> 14.6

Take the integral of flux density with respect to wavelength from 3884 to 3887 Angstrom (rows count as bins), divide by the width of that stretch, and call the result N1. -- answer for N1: 11.1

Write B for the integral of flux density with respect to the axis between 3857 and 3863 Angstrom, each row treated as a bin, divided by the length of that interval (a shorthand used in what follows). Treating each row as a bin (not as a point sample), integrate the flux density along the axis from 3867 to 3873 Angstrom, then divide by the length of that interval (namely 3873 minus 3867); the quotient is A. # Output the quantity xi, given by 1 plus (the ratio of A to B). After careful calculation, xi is 1.98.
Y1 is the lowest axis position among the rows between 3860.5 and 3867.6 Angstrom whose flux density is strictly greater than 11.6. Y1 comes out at 3860.96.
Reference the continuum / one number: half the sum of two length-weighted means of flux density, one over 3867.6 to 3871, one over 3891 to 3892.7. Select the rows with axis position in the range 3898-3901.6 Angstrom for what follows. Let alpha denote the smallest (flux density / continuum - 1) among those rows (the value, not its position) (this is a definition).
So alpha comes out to -0.04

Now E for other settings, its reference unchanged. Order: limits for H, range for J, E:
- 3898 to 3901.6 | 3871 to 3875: 4.1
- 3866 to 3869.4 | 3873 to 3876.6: 2.9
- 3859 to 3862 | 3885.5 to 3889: 2.9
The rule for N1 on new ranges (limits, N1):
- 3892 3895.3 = 12.8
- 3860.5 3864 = 11.9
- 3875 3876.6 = 13.7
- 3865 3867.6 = 13.9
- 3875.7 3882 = 13.1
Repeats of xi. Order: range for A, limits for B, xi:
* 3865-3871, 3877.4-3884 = 2.05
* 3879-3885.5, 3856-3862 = 2.06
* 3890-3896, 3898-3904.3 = 1.94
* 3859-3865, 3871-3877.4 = 2.04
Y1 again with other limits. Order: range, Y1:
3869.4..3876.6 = 3869.86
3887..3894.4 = 3891.31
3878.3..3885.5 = 3878.79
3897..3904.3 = 3897.59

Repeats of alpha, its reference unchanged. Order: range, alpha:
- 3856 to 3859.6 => -0.18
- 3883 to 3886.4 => -0.19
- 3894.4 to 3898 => -0.12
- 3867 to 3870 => -0.06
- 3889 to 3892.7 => -0.34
